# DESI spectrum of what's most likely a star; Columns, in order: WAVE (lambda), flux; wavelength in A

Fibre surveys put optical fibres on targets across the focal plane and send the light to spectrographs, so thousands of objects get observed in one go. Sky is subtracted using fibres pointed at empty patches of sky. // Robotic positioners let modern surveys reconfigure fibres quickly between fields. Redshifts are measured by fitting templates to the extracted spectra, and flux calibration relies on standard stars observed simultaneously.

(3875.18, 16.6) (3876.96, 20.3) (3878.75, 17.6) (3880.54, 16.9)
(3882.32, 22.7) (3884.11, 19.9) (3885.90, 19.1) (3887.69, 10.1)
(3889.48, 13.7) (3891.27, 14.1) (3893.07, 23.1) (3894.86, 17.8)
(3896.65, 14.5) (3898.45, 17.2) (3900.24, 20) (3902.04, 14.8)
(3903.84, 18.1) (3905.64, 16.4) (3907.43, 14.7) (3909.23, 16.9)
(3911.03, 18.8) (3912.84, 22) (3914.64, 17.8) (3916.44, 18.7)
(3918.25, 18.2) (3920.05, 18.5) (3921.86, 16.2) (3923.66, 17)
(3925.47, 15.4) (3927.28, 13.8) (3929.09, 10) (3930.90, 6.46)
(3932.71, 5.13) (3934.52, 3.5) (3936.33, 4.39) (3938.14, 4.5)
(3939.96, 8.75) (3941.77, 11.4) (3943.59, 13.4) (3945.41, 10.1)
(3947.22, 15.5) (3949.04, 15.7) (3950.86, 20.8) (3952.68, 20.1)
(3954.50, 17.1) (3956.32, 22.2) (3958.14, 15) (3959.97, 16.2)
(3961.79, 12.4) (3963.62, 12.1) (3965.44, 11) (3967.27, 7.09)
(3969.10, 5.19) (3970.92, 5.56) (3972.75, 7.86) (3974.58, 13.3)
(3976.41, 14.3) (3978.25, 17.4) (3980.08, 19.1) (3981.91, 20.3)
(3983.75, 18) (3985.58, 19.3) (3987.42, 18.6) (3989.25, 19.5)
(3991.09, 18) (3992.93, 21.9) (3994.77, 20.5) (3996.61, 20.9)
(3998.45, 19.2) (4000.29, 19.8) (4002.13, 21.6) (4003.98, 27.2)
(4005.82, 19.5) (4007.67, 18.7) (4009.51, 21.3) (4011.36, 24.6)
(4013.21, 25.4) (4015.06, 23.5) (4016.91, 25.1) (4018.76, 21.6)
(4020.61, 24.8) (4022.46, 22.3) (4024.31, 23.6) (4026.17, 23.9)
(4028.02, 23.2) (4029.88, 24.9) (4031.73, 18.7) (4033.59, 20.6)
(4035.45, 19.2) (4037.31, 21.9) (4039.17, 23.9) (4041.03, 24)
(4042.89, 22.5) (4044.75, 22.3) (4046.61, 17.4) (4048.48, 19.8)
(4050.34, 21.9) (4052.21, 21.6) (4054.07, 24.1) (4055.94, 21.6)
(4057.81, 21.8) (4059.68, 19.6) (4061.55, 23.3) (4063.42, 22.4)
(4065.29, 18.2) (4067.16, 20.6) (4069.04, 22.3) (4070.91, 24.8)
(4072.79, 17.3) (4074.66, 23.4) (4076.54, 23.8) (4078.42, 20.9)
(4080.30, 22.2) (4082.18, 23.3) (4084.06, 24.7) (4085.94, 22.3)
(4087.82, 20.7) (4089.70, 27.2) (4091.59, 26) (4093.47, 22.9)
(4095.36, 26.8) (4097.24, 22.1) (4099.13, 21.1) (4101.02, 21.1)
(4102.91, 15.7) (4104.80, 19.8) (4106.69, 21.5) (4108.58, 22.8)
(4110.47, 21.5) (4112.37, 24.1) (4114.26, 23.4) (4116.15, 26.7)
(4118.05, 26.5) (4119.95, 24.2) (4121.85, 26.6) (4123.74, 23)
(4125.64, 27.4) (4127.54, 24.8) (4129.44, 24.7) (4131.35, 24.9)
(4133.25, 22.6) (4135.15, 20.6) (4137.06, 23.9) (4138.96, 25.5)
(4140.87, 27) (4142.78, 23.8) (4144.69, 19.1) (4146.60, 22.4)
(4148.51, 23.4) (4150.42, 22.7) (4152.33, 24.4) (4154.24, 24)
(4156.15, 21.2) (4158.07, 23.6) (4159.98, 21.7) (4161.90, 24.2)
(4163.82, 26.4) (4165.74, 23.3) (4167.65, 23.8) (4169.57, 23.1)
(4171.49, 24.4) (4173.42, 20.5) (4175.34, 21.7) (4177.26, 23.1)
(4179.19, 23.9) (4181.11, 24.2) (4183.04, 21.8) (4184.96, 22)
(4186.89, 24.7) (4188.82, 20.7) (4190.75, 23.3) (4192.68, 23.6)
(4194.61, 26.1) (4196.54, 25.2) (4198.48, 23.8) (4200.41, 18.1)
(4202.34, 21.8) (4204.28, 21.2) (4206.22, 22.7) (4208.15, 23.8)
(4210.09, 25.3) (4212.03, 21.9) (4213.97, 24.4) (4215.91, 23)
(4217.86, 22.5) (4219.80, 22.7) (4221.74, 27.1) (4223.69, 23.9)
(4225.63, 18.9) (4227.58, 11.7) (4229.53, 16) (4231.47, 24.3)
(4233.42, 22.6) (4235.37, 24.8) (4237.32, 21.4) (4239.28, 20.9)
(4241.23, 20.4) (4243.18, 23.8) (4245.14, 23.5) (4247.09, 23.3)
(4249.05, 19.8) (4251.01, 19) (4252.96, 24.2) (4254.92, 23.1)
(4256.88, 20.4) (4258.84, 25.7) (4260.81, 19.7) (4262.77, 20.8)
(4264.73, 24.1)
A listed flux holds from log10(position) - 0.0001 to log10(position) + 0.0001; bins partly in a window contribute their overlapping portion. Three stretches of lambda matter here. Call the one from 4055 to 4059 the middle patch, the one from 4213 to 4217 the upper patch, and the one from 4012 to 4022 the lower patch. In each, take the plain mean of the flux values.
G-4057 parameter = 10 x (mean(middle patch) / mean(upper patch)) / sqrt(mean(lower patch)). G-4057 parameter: 1.9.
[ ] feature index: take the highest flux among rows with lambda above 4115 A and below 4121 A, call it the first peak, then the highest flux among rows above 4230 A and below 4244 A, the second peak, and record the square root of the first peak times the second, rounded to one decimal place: 25.7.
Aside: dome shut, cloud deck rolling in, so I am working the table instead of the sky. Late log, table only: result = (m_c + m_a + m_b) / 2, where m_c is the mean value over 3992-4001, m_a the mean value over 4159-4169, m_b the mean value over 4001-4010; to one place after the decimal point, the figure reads 33.0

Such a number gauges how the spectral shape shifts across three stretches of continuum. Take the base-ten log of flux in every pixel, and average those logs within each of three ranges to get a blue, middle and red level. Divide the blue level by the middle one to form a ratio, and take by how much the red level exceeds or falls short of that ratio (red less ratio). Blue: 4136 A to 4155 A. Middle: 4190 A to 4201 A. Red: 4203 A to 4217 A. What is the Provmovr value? 0.36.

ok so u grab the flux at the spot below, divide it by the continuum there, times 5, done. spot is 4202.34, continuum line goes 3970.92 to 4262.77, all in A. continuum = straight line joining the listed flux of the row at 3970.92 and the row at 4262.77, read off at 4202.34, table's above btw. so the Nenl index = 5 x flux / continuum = 6.2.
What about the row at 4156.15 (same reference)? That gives 7.0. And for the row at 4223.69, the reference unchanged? 6.4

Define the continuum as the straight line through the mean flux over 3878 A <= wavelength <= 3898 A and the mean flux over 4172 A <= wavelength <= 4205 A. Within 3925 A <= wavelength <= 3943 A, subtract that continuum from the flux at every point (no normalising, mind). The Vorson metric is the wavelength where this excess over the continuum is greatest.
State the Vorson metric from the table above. 3925.47 A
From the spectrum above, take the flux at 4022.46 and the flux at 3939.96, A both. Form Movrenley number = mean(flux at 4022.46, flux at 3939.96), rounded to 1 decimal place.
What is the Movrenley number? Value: 15.5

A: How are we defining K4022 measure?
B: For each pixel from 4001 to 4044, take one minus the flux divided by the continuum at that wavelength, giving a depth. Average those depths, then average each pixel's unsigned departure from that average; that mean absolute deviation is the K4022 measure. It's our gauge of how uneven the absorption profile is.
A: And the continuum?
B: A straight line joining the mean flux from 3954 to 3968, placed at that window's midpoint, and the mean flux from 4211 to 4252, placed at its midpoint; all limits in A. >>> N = 0.12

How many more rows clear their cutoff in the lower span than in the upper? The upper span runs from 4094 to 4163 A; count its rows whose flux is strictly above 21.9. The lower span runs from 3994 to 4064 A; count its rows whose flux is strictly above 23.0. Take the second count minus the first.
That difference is -12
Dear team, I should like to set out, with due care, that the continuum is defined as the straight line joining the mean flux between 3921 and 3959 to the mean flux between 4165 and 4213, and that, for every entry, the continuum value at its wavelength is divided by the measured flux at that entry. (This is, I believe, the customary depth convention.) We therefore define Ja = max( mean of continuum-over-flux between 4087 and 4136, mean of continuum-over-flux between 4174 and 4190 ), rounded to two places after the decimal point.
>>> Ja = 1.00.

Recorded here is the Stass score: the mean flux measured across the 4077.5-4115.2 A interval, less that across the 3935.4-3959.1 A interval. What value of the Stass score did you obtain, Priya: 9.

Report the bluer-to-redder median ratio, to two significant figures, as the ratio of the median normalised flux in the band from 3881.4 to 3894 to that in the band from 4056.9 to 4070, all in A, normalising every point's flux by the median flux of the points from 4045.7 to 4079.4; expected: 0.88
